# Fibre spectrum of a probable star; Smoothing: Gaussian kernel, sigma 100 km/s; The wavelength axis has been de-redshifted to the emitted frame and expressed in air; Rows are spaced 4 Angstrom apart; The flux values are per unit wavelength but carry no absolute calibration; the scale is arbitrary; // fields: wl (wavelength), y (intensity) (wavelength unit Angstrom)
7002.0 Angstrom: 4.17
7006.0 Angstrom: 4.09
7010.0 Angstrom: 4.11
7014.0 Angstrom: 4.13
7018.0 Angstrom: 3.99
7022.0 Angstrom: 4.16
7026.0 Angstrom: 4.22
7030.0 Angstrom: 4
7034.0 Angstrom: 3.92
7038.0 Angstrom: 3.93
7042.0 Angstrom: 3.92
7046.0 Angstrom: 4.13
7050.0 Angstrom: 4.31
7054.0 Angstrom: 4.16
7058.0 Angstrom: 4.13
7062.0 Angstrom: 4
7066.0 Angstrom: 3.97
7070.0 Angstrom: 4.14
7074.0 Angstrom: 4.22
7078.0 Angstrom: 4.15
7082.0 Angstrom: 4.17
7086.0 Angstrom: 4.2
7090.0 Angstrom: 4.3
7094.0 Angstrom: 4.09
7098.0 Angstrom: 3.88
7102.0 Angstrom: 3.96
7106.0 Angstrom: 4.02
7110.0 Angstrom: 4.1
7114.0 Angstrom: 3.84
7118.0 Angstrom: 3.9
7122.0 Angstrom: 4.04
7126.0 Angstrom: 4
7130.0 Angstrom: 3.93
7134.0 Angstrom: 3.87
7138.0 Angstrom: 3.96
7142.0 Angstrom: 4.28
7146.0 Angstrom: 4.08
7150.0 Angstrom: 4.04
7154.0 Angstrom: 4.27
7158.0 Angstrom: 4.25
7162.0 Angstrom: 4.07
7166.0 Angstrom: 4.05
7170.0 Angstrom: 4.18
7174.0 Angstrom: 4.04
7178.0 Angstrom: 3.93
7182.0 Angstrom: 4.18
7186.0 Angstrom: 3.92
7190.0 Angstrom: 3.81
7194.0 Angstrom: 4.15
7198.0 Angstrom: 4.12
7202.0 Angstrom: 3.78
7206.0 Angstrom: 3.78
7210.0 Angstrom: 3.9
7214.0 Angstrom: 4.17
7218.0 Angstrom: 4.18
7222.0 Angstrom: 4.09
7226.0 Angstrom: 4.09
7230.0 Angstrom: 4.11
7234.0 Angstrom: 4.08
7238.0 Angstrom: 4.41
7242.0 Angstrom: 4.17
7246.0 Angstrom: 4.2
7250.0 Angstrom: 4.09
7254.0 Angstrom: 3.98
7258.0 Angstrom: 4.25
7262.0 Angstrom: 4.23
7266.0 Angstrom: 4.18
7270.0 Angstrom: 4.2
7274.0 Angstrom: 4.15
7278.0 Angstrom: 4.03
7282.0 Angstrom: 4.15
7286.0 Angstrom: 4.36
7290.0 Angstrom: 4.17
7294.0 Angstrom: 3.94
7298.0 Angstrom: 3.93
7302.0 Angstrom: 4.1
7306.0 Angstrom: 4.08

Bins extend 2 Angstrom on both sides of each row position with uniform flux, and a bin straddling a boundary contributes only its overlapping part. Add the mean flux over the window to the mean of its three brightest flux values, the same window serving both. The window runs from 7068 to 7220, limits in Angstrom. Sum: 8.33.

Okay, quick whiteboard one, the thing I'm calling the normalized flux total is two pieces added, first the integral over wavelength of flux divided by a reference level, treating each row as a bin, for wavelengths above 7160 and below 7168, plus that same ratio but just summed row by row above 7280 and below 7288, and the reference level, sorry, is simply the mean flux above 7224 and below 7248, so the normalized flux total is 9.81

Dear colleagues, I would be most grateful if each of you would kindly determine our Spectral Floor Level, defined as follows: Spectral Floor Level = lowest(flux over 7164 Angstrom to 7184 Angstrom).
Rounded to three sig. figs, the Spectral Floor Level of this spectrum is 3.93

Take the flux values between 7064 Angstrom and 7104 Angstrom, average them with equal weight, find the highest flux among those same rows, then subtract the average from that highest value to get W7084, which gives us 0.19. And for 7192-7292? 0.29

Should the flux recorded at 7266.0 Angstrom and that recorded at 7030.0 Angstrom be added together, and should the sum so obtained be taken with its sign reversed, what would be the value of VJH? -8.18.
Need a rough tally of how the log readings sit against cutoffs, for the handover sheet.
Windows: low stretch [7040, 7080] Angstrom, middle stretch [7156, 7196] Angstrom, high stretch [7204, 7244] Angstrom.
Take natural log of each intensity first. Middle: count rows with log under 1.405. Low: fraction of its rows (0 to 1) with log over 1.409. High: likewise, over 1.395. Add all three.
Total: 7.5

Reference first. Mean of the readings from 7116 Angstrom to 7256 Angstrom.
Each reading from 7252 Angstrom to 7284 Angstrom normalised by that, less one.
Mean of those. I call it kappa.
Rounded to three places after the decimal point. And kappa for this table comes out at 0.021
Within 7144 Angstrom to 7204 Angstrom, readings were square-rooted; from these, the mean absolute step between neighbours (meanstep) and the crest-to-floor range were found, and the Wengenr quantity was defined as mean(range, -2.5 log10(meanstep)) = 1.82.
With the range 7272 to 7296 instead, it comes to 1.76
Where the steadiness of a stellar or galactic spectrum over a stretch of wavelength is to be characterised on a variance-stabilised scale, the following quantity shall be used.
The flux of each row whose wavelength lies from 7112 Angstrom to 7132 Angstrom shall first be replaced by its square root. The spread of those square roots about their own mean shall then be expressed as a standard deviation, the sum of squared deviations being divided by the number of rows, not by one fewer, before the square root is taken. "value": 0.018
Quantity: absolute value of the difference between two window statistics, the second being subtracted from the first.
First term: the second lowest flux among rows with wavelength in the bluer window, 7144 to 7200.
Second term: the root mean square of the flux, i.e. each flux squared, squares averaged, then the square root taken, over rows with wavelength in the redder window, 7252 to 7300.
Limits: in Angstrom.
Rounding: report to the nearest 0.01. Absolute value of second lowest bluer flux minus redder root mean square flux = 0.21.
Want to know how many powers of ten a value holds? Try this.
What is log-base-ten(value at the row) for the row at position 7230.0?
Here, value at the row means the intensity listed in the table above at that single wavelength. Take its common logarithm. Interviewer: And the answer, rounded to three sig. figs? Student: 0.614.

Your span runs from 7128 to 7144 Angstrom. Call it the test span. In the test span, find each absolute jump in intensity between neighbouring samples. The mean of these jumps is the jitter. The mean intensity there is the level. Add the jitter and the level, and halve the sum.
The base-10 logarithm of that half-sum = 0.319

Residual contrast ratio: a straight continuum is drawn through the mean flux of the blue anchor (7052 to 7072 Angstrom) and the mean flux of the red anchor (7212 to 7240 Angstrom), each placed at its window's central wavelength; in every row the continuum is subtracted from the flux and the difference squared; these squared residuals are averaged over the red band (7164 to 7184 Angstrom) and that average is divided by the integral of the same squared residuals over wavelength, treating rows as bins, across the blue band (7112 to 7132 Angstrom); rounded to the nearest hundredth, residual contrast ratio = 0.02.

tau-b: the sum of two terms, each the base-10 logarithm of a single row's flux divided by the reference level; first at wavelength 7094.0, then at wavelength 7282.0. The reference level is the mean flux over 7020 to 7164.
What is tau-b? 0.01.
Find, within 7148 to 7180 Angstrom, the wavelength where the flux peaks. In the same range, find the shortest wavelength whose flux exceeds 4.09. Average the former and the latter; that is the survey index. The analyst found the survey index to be 7154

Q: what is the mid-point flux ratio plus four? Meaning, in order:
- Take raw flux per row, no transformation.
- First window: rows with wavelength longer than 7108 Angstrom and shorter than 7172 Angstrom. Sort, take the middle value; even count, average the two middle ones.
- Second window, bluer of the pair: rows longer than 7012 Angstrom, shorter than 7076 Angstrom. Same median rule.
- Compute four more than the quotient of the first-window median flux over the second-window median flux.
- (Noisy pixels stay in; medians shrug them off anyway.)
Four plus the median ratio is 4.98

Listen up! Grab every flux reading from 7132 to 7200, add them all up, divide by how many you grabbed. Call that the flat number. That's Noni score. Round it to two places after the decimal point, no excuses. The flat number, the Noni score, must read 4.07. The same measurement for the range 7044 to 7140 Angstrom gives 4.06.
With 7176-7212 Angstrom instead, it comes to 3.95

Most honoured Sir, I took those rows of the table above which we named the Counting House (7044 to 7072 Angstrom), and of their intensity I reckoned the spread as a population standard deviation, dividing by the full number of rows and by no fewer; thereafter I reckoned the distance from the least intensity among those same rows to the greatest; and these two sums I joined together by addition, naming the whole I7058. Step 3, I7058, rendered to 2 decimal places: 0.44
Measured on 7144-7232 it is 0.63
